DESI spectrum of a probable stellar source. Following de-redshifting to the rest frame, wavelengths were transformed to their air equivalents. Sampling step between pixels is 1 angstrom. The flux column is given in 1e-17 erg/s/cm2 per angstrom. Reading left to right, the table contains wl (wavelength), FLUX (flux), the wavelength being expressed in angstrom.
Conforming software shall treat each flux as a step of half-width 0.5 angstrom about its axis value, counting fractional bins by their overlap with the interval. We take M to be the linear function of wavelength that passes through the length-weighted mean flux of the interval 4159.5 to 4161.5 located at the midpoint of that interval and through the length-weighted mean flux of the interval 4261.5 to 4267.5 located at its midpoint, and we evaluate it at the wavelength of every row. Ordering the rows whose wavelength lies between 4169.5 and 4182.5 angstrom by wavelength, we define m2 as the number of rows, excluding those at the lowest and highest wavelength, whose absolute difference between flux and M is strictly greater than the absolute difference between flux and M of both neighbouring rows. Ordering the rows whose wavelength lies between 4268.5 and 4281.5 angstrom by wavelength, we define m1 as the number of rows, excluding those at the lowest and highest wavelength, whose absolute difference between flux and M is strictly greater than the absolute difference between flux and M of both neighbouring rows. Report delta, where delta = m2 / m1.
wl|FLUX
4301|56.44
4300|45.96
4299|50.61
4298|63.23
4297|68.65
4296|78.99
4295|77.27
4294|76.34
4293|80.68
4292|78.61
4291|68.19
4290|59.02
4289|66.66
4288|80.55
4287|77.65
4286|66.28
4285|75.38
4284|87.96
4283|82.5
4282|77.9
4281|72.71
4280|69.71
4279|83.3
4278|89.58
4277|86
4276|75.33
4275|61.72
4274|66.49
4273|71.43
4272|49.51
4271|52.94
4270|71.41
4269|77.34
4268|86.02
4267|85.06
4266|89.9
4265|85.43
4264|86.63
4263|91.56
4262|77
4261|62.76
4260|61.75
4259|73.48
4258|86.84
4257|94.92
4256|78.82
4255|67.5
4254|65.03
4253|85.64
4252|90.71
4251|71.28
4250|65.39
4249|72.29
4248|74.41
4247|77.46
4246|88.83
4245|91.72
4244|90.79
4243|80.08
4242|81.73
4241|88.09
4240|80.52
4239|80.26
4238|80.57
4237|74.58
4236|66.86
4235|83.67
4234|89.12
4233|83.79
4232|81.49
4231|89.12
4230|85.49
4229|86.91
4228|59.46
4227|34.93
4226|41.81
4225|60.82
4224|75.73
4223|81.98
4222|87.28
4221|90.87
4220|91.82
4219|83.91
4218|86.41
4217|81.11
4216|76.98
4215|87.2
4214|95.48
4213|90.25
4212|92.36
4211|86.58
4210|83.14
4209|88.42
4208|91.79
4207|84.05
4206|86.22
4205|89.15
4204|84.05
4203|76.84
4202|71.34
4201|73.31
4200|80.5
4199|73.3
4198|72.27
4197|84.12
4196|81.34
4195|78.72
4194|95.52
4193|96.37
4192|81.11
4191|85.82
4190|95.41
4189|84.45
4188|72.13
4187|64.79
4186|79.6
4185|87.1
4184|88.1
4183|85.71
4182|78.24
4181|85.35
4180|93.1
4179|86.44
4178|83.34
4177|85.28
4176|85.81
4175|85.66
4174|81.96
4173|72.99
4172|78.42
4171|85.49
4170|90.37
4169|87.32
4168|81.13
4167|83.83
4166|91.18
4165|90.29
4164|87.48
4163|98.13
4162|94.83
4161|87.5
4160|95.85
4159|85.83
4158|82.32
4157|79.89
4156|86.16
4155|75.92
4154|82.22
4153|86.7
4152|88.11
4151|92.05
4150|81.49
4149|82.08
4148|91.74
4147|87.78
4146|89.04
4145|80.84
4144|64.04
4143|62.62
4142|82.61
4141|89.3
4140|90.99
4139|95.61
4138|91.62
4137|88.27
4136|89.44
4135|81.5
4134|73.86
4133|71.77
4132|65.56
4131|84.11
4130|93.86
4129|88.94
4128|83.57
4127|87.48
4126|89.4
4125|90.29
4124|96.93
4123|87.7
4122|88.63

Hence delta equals 0.5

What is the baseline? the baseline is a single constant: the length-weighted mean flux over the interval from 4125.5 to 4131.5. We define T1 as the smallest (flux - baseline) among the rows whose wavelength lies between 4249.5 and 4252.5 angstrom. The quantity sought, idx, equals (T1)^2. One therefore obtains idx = 506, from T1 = -23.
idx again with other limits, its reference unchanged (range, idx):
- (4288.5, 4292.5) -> 834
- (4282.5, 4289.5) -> 467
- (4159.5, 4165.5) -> 0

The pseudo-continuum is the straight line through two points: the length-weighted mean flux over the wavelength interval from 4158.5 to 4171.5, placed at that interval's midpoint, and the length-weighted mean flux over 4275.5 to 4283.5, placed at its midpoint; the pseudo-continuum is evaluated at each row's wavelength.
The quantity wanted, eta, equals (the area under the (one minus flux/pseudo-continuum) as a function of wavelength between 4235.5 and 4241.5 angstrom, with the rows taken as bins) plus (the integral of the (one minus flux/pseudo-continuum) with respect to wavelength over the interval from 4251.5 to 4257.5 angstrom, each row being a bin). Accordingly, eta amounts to 0.42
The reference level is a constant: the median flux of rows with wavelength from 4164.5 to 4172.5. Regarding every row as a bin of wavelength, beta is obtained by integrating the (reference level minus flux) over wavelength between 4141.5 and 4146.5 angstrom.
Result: 53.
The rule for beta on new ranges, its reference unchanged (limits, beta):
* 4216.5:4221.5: -2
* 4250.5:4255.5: 52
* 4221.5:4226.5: 84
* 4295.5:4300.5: 125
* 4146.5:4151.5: -3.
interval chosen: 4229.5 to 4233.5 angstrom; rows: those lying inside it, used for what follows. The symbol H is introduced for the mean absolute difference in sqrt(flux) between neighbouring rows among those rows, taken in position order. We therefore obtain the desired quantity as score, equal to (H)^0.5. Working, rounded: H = 0.24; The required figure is 0.49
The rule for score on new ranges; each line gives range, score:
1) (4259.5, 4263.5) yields 0.76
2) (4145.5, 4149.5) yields 0.51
